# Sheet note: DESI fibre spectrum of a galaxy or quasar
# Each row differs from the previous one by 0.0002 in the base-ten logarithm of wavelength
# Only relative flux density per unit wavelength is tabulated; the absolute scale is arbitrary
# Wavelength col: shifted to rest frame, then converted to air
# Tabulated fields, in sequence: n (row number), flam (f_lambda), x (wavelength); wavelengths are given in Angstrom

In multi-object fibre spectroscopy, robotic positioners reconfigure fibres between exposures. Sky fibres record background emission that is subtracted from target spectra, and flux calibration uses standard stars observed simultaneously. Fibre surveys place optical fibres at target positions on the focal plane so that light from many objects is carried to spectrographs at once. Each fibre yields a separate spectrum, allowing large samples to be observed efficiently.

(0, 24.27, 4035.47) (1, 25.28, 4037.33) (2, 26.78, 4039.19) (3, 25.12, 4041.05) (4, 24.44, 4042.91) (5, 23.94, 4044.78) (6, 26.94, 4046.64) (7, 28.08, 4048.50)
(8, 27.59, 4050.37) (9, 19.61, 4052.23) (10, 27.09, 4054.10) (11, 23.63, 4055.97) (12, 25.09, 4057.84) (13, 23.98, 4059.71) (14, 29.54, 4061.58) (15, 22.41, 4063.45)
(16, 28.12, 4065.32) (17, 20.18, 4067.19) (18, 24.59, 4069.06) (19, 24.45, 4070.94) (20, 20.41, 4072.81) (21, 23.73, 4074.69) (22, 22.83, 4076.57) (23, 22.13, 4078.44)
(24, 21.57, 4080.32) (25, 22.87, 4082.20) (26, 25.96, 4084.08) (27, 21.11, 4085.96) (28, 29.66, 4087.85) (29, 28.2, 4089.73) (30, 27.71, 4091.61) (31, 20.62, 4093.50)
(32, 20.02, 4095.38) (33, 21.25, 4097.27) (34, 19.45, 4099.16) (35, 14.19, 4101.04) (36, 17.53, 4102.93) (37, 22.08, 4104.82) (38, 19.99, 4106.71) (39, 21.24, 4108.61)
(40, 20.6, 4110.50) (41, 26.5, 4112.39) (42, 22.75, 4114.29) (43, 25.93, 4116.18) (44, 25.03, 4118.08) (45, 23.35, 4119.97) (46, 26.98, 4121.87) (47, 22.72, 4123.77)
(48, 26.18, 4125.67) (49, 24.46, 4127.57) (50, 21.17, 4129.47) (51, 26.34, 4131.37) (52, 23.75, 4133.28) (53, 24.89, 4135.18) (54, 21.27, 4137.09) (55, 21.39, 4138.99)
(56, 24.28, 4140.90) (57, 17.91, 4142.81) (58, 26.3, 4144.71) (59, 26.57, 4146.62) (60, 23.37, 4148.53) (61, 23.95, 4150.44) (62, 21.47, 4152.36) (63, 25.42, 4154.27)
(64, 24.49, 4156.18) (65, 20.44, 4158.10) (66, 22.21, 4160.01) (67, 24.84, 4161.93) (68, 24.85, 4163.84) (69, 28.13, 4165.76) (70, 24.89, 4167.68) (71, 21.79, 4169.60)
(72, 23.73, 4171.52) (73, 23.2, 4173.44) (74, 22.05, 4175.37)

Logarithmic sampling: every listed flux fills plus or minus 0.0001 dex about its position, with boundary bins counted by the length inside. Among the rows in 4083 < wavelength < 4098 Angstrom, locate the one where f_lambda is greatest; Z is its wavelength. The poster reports 4087.85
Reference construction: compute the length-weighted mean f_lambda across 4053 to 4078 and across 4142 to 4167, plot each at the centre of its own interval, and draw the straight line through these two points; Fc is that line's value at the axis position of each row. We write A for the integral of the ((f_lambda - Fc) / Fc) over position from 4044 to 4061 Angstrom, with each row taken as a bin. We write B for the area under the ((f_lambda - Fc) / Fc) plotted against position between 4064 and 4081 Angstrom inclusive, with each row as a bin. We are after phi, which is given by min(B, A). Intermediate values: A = 0.6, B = -0.8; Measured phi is -0.77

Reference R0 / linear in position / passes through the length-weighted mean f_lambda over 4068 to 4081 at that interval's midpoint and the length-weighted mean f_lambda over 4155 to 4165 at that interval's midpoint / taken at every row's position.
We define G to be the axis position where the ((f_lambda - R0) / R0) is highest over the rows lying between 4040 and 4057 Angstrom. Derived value 4048.50 Angstrom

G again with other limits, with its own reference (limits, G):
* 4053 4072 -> 4061.58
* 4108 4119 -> 4112.39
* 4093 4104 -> 4097.27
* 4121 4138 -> 4121.87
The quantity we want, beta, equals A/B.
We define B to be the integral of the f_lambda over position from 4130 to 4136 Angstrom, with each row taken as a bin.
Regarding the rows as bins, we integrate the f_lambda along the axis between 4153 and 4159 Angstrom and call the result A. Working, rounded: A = 140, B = 148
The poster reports 0.95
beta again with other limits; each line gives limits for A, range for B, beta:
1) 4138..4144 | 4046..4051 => 0.93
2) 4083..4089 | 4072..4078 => 1.15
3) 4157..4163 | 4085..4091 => 0.86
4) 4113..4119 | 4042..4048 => 0.97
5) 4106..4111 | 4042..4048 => 0.68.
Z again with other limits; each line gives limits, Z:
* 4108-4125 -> 4121.87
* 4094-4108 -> 4104.82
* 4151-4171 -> 4165.76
